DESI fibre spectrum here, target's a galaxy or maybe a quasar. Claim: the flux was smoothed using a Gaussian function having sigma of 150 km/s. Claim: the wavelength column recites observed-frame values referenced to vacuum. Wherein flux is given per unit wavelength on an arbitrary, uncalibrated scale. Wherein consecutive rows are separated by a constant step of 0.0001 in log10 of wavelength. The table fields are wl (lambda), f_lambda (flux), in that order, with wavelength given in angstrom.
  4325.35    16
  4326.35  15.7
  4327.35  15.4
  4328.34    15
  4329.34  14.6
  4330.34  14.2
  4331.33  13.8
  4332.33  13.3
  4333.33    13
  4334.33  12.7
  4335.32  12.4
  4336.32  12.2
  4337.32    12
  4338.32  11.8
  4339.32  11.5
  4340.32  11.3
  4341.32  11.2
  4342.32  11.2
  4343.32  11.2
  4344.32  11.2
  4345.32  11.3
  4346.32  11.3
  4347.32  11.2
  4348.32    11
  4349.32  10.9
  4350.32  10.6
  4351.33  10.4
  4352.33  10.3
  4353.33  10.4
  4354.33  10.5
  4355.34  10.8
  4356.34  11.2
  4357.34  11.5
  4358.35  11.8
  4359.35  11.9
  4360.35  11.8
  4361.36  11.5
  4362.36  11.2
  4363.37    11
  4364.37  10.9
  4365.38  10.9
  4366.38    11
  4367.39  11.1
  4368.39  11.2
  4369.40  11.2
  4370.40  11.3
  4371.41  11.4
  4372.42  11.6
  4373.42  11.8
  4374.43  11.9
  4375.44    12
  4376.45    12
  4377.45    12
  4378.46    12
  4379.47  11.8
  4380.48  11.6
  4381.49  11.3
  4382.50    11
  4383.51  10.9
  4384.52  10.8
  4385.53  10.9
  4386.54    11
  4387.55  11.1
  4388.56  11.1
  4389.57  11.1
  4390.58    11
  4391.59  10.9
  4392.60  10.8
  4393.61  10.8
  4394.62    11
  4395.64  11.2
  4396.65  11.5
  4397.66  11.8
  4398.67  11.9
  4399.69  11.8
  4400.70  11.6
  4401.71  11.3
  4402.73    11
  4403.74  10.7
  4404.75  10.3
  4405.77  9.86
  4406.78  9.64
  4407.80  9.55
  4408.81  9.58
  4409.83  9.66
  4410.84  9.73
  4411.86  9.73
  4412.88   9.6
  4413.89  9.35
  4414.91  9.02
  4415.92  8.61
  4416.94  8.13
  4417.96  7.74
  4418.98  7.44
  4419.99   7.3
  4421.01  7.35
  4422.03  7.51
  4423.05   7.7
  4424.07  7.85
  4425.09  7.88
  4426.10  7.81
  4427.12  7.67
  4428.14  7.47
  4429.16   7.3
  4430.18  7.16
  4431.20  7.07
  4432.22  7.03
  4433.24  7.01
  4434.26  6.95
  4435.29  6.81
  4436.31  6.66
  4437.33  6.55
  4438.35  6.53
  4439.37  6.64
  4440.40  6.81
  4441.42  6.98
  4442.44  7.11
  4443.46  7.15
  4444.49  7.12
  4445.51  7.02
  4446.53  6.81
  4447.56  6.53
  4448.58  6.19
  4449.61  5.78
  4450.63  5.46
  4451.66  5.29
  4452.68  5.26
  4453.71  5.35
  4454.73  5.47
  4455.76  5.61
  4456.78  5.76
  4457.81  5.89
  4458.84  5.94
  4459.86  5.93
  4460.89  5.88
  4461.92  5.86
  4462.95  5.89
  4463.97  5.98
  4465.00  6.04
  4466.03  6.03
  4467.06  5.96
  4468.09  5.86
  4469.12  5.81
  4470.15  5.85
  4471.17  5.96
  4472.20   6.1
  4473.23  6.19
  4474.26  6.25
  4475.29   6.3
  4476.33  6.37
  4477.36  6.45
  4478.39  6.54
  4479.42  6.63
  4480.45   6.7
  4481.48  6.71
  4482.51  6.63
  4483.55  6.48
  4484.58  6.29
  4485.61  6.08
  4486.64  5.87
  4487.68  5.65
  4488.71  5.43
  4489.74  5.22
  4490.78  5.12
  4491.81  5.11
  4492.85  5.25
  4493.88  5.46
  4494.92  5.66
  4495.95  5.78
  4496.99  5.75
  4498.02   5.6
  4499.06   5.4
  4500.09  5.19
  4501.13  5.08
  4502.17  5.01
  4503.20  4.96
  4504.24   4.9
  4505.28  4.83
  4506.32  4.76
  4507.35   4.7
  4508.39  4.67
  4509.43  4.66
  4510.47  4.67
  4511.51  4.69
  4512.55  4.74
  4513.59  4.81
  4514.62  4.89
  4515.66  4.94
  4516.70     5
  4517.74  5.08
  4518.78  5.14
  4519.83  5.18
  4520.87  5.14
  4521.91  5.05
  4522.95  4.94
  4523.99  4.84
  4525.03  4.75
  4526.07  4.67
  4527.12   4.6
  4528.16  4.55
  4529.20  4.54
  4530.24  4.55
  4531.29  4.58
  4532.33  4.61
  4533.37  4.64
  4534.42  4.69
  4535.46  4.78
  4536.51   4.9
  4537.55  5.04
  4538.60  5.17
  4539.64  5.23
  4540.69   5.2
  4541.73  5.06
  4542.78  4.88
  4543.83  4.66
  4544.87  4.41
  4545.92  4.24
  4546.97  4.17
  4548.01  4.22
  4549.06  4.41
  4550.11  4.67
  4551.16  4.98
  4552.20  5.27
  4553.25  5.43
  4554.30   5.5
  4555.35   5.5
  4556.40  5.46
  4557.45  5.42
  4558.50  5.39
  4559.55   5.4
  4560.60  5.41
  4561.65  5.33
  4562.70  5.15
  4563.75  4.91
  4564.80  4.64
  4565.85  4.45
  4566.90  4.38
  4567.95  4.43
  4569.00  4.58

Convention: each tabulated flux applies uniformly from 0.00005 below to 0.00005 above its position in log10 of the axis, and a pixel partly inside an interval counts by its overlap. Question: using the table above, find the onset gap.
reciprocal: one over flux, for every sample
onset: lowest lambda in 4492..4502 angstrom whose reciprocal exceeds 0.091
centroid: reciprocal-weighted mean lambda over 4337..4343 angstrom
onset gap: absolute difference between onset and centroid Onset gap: 153.0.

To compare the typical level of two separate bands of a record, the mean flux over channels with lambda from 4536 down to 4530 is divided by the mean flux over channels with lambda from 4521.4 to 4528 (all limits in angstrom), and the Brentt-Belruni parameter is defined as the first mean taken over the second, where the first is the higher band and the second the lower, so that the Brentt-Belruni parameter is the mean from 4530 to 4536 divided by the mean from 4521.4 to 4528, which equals 0.97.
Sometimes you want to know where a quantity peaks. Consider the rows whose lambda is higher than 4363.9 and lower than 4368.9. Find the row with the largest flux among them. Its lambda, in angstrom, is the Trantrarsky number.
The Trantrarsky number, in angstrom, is 4368.39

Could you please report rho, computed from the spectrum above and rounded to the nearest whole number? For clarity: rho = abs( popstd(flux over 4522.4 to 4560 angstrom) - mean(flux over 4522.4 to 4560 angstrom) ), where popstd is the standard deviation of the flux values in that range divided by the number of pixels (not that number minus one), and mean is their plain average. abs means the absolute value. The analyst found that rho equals 4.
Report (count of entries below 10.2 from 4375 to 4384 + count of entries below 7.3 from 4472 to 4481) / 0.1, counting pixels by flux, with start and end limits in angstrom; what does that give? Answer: 90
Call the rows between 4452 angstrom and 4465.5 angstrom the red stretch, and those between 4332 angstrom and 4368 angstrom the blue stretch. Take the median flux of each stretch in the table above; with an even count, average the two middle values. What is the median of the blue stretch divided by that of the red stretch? 1.9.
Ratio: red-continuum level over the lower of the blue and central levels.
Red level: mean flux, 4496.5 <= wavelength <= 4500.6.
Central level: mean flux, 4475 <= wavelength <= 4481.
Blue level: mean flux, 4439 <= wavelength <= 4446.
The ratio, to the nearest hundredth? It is 0.84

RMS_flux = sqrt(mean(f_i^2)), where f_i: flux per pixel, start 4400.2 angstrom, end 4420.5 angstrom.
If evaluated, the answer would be 10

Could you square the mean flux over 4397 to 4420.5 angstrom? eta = 96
